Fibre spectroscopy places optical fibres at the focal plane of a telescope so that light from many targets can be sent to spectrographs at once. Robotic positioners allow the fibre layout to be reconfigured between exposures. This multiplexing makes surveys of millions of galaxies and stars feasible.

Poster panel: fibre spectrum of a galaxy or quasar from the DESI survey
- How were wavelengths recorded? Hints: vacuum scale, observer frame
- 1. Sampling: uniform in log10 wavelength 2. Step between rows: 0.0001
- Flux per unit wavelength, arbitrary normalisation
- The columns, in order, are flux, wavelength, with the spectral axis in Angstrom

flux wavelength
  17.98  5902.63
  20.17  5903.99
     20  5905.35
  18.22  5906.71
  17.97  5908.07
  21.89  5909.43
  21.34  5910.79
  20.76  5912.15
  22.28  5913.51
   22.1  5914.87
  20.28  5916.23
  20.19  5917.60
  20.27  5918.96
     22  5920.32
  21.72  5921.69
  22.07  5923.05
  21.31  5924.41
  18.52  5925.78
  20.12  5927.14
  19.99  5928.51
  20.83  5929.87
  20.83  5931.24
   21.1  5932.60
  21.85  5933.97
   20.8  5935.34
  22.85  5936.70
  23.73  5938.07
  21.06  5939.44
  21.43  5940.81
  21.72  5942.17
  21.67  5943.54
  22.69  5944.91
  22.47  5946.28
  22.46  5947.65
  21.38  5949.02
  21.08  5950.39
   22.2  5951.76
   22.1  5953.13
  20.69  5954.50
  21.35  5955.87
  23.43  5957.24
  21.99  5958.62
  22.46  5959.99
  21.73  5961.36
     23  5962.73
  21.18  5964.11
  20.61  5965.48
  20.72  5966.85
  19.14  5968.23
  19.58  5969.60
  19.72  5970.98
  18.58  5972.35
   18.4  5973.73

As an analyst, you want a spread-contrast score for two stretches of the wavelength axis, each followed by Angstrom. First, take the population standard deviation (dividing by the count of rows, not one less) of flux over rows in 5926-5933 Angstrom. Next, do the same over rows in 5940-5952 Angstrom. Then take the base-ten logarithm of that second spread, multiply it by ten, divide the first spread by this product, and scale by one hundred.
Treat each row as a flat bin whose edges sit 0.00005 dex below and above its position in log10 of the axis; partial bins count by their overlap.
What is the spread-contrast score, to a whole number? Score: -16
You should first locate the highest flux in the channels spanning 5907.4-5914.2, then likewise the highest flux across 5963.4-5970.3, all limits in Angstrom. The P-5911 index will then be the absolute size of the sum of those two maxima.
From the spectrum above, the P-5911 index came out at 43.5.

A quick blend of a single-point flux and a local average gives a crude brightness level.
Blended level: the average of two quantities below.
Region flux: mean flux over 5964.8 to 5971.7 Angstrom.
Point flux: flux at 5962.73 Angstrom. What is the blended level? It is 21.5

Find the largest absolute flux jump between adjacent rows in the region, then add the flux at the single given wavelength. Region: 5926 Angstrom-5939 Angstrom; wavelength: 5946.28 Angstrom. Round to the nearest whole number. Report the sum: 25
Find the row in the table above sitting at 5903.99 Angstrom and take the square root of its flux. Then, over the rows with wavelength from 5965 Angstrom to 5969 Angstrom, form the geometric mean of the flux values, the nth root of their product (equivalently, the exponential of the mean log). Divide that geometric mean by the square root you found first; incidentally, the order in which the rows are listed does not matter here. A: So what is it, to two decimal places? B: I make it 4.49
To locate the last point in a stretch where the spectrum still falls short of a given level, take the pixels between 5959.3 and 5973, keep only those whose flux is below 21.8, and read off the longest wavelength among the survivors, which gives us 5972.35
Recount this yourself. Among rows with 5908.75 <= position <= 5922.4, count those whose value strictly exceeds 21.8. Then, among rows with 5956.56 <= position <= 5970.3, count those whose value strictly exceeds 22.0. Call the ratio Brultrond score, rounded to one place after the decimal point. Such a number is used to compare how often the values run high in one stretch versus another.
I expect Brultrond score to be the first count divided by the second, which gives 1.3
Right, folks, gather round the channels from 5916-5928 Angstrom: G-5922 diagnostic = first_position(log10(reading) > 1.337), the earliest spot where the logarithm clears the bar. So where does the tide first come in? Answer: 5920.32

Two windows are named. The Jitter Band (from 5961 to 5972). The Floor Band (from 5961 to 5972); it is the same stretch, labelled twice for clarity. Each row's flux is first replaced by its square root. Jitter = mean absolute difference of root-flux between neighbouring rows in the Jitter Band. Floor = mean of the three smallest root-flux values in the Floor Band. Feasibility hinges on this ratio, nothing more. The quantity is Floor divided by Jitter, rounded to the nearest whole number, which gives 48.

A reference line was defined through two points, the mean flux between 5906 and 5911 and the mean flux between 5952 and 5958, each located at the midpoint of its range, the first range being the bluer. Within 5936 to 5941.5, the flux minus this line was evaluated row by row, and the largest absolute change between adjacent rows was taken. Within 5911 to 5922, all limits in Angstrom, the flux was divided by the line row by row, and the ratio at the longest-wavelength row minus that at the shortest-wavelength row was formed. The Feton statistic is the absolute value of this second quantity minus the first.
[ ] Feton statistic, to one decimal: 2.7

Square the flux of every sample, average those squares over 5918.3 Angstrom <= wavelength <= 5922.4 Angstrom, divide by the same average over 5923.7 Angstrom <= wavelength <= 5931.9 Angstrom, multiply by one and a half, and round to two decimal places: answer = 1.66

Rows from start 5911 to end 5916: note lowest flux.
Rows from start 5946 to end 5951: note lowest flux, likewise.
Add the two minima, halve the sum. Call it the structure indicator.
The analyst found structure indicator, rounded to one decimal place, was 20.9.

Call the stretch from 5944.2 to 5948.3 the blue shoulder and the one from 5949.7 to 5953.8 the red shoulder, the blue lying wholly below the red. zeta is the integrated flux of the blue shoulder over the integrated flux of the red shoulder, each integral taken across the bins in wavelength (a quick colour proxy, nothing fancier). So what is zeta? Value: 1.03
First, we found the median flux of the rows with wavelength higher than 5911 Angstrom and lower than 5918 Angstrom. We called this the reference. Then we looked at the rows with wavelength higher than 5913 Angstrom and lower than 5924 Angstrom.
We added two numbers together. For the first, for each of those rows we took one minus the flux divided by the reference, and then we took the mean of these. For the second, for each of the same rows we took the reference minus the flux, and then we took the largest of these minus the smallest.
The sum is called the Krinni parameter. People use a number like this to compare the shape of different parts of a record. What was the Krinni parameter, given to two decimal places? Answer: 2.06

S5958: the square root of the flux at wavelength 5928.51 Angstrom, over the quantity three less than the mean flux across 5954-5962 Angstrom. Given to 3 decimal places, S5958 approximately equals 0.236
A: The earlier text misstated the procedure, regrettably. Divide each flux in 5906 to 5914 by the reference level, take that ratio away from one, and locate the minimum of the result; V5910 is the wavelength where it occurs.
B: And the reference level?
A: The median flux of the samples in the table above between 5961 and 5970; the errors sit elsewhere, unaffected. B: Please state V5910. 5913.51 Angstrom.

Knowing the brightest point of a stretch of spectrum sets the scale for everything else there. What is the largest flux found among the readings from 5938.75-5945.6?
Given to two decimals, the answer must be 22.69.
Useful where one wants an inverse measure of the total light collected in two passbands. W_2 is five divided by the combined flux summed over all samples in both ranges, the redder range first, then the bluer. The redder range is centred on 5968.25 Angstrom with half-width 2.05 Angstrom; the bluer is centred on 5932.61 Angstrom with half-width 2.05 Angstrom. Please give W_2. 0.0406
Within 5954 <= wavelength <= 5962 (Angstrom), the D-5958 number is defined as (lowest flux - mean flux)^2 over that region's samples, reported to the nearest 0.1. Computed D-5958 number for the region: 1.6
